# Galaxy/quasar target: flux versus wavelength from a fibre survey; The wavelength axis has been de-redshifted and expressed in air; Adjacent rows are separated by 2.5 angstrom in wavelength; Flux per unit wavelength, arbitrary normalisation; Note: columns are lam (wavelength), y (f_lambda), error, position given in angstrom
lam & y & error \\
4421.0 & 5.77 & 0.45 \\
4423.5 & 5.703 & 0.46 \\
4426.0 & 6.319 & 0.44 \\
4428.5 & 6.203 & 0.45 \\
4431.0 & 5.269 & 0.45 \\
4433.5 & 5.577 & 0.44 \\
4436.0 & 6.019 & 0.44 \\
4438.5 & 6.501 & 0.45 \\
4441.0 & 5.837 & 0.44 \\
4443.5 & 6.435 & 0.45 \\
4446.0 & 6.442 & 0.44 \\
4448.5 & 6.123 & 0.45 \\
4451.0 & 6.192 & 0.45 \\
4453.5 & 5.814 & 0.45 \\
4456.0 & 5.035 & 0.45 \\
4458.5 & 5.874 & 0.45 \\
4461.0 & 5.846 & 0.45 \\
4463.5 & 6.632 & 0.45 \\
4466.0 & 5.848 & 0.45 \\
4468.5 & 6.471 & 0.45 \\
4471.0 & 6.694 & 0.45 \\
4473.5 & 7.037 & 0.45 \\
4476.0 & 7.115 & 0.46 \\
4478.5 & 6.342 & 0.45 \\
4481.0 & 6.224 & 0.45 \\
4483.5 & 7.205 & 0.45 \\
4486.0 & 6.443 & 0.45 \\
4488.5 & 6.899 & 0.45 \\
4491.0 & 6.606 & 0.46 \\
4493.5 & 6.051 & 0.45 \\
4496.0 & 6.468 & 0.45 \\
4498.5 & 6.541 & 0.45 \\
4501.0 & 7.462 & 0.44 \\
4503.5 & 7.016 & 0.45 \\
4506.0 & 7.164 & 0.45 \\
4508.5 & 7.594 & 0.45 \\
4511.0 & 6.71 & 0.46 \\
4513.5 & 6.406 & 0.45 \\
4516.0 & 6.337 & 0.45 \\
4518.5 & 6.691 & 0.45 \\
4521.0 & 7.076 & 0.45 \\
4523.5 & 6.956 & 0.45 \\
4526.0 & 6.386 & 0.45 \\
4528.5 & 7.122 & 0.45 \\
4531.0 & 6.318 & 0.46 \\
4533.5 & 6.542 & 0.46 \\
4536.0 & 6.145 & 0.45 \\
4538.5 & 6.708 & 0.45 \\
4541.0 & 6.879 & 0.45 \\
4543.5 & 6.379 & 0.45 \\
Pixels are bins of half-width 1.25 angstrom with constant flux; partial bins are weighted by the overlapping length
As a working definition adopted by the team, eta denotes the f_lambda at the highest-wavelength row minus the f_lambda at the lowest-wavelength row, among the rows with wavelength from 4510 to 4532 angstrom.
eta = -0.4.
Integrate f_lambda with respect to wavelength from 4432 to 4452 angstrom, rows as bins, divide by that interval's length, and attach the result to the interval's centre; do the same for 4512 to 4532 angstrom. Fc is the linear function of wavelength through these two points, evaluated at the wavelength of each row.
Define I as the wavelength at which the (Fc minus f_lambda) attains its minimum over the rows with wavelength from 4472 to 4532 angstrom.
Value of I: 4508.5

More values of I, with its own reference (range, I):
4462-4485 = 4483.5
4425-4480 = 4476.0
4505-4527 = 4508.5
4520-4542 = 4521.0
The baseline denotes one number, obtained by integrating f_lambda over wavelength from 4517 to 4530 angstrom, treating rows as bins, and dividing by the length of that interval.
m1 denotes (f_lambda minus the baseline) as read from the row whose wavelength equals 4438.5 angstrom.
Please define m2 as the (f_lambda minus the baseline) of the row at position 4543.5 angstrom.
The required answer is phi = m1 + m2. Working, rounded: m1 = -0.33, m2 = -0.4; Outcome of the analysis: -0.8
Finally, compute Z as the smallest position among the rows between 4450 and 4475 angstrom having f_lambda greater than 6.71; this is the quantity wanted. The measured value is 4473.5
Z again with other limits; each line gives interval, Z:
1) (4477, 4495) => 4483.5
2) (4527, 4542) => 4528.5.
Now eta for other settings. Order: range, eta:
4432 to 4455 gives 0.2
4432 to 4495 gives 0.5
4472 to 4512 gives -0.3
